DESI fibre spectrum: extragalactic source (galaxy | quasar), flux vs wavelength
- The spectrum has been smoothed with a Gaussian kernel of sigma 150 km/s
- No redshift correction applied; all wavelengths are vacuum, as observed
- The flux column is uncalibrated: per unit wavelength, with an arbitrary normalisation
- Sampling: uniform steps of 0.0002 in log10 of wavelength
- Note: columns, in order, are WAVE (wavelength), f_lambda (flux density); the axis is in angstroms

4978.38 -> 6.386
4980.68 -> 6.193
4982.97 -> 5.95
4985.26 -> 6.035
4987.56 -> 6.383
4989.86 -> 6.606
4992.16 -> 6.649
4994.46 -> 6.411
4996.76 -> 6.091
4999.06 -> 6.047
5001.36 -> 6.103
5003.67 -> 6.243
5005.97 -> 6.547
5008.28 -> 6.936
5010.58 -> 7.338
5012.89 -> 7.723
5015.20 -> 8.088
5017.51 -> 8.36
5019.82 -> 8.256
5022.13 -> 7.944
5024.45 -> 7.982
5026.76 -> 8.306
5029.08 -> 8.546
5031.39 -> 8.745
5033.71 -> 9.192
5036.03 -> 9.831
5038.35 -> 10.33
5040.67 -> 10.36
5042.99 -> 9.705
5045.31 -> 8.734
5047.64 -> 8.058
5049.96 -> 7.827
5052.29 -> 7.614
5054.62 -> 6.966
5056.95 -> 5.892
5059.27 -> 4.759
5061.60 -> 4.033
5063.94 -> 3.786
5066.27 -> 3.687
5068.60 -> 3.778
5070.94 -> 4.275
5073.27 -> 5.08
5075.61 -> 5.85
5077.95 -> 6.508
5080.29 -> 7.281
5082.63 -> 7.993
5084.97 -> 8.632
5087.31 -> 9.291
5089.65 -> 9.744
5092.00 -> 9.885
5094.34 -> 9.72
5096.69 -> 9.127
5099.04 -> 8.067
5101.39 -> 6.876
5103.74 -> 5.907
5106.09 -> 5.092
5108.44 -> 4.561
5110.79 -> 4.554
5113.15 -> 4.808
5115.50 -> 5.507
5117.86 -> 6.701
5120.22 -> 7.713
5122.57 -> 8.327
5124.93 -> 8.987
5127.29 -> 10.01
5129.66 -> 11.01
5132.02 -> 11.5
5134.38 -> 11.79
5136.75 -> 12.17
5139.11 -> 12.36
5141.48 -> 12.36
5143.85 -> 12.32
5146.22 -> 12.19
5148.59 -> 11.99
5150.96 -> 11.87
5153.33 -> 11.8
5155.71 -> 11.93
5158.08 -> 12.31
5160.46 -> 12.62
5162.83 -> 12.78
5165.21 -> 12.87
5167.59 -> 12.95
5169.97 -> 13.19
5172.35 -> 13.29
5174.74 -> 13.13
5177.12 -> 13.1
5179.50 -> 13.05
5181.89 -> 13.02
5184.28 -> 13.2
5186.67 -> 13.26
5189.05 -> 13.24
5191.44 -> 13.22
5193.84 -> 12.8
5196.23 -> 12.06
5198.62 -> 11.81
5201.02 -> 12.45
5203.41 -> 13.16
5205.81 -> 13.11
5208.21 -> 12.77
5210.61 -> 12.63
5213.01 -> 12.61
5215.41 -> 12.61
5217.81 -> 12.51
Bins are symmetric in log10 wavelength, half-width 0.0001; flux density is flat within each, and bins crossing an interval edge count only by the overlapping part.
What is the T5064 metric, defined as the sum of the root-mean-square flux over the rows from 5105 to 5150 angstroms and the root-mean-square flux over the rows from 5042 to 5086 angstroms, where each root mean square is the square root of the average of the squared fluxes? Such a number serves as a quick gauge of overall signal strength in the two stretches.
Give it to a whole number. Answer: 16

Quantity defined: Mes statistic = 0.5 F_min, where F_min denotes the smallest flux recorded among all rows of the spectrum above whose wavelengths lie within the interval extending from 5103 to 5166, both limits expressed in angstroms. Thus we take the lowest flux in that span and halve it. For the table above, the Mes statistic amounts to 2.3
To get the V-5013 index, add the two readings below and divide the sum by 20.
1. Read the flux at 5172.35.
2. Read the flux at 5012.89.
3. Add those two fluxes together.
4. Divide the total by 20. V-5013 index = 1.05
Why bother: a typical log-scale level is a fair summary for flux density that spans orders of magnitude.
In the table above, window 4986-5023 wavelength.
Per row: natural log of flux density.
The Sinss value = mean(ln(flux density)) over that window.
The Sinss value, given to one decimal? 1.9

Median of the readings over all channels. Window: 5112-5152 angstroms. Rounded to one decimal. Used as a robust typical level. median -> 11.5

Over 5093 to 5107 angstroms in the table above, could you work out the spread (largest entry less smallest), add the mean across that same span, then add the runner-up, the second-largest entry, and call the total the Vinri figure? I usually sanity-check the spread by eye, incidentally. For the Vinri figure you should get 21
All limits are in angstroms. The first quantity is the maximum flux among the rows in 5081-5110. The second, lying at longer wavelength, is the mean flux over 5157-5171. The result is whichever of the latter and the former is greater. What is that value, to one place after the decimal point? 12.8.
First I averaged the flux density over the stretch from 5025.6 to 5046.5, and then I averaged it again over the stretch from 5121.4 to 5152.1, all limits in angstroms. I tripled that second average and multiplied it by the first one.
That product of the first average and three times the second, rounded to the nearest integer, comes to 315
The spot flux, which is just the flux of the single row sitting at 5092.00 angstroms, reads 9.885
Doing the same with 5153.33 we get 11.8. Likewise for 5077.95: 6.508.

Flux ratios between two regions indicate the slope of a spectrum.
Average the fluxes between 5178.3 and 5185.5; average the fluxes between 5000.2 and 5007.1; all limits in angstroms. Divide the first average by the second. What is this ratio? 2.08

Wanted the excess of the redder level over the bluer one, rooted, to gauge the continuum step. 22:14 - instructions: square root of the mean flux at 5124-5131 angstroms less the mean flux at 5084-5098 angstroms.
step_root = 0.8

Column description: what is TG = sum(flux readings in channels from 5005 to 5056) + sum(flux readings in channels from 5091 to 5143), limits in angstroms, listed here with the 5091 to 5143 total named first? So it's 370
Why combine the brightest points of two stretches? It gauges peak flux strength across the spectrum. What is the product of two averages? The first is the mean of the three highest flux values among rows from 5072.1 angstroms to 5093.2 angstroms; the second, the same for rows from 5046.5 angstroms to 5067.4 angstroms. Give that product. 76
